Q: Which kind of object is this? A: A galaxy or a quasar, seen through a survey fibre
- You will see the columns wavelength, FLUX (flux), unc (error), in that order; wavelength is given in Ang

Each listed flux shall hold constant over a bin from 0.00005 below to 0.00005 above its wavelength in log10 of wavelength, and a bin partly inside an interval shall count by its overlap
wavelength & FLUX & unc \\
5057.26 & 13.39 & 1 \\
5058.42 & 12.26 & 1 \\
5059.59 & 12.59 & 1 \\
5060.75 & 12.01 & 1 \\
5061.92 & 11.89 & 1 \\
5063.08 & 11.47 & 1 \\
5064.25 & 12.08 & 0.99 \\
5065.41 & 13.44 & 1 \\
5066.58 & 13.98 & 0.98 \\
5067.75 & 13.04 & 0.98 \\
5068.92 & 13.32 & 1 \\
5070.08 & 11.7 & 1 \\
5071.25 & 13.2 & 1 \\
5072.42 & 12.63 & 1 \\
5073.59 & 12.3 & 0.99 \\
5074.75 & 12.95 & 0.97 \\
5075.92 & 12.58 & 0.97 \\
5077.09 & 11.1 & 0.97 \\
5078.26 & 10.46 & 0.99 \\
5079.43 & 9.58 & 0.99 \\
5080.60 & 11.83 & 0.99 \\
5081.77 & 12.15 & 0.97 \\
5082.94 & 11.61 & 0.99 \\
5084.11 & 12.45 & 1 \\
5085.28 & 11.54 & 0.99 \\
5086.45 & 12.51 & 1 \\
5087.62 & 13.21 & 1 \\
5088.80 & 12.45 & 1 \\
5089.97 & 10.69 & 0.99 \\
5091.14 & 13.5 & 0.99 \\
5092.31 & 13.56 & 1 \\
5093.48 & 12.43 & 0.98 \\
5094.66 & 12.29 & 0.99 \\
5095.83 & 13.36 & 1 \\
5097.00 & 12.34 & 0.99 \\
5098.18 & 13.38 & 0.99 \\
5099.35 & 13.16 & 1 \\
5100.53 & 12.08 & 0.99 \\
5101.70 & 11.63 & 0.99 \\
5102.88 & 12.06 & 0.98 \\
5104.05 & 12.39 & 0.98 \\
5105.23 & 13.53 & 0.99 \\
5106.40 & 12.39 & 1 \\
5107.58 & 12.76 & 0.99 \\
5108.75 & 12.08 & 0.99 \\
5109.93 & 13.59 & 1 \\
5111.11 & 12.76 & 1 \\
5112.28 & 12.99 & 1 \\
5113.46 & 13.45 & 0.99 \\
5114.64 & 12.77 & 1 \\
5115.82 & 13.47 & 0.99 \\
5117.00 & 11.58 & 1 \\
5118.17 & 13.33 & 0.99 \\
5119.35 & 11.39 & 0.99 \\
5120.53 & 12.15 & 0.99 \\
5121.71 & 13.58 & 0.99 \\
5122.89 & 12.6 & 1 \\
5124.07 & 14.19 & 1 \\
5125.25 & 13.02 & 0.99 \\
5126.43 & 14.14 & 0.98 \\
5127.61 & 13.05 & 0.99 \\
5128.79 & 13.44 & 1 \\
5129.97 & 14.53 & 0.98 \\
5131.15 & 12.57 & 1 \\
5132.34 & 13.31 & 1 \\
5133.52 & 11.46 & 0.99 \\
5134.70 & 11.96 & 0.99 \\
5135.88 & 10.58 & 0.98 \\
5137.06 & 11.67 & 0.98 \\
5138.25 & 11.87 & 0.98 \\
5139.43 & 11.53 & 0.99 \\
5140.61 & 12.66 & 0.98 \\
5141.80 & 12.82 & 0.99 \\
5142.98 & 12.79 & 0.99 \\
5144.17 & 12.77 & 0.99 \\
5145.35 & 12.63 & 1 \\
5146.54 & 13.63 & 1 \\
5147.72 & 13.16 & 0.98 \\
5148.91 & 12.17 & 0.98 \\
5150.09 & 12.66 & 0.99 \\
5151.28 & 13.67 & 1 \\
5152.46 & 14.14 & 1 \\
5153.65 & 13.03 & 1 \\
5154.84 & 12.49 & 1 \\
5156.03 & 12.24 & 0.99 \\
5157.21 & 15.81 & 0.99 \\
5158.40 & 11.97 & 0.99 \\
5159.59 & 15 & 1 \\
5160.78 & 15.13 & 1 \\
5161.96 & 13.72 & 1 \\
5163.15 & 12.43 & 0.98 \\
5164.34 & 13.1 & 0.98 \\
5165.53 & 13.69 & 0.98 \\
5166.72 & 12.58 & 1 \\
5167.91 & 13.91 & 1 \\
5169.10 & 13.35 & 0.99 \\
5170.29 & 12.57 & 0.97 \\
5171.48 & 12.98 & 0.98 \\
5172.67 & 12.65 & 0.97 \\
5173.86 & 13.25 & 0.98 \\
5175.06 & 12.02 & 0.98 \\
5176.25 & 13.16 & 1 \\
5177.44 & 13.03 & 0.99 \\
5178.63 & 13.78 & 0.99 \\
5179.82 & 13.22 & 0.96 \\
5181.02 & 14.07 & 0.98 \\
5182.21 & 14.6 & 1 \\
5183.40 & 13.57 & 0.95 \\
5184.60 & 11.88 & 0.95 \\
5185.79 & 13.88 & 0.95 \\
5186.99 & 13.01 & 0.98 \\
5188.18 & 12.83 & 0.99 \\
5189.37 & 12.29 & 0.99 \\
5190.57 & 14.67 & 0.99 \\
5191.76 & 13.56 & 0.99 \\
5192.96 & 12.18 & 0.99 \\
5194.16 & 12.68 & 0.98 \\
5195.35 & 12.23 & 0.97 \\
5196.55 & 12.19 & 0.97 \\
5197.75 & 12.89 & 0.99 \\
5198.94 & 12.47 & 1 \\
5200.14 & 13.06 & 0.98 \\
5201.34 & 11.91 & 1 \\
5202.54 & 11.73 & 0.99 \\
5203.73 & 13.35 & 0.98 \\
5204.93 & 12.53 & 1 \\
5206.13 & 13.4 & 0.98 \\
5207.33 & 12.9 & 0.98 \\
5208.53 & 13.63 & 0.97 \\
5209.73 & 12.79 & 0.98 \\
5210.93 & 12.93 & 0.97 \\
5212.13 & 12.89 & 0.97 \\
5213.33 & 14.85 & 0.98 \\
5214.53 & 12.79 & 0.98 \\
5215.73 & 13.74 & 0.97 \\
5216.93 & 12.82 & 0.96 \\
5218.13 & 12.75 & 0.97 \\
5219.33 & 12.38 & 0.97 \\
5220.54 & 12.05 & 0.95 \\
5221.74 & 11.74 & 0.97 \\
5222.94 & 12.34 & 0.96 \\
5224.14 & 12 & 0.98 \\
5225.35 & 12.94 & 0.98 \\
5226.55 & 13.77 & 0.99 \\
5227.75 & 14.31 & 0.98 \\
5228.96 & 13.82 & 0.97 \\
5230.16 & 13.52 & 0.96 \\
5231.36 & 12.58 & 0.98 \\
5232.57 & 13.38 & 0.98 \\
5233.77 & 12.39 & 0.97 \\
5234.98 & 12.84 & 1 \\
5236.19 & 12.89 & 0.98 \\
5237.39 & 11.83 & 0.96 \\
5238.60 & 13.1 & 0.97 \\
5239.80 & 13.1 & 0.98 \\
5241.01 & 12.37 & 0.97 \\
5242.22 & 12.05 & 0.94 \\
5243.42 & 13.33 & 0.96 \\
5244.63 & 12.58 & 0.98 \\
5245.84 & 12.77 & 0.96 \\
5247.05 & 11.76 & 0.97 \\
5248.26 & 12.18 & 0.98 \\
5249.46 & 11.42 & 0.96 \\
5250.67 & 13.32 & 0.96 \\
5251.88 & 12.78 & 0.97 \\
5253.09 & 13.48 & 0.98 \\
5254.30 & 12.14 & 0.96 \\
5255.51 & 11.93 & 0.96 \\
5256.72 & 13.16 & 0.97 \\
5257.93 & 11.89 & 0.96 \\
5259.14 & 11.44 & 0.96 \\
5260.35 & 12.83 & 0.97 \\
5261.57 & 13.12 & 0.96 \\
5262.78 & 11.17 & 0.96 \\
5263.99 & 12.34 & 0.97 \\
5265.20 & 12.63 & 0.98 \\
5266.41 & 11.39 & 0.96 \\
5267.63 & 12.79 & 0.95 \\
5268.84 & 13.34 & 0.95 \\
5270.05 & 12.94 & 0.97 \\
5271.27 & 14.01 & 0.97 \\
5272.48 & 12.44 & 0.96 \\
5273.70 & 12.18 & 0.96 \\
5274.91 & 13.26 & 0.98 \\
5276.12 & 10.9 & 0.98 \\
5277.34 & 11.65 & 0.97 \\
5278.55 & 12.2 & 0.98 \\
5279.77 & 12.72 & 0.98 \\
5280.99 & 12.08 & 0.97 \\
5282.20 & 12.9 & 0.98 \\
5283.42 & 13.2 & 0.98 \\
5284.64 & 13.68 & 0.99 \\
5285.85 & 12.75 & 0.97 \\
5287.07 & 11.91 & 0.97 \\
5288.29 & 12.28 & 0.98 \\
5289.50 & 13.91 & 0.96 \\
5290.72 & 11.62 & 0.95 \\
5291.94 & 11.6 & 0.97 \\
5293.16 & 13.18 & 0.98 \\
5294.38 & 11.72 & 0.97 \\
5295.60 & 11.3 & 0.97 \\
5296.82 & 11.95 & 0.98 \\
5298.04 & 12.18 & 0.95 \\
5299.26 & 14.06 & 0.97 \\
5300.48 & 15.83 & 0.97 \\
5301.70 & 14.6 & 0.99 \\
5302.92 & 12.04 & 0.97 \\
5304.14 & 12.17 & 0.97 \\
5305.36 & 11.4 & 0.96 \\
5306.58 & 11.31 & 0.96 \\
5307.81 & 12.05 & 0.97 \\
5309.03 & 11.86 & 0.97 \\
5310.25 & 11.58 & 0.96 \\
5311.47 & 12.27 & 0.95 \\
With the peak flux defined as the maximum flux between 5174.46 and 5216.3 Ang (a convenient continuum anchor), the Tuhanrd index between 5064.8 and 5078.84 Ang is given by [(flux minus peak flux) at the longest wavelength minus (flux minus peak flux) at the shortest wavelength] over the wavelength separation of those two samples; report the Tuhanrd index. -0.23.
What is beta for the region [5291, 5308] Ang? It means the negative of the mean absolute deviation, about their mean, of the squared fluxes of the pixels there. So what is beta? -29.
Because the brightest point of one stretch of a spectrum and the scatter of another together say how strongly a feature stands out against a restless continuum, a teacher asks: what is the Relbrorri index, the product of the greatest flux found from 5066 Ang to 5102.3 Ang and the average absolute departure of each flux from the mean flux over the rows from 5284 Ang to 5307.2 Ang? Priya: 14.4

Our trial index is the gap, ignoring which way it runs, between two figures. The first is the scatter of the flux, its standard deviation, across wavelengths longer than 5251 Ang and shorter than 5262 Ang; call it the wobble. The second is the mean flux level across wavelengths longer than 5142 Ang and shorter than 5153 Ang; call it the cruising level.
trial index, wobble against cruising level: 12.4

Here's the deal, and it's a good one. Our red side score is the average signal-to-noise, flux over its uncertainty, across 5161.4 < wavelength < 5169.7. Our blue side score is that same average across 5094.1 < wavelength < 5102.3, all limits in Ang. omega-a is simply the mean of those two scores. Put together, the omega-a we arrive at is 13.04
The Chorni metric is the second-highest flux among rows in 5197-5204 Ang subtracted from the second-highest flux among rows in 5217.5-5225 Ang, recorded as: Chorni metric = -0.68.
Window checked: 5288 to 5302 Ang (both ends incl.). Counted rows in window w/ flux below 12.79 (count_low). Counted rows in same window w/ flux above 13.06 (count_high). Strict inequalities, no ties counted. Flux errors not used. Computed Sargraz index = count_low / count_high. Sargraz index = 1.40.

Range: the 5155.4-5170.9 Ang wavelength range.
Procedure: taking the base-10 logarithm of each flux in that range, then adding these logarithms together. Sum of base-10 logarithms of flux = 14.7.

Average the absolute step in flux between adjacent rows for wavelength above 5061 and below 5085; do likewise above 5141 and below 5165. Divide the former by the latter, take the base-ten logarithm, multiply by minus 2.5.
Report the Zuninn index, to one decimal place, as 0.3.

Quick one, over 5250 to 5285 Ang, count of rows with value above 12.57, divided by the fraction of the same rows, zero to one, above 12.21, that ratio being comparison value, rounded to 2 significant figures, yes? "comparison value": 26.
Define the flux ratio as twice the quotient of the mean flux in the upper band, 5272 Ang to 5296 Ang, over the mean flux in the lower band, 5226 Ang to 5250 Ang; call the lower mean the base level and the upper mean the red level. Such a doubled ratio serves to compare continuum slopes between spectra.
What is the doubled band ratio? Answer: 1.93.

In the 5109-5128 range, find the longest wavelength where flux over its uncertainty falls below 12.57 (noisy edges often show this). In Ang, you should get 5120.53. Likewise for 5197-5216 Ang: 5204.93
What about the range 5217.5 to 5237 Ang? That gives 5224.14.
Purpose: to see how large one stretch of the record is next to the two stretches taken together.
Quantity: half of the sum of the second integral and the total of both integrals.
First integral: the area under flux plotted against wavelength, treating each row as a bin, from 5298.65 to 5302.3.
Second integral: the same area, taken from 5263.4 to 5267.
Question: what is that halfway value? 71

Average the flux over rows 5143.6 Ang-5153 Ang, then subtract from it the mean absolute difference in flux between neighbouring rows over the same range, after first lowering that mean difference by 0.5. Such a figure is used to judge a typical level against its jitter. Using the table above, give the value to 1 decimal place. 13.0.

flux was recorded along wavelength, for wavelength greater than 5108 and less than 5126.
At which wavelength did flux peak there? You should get 5124.07 Ang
